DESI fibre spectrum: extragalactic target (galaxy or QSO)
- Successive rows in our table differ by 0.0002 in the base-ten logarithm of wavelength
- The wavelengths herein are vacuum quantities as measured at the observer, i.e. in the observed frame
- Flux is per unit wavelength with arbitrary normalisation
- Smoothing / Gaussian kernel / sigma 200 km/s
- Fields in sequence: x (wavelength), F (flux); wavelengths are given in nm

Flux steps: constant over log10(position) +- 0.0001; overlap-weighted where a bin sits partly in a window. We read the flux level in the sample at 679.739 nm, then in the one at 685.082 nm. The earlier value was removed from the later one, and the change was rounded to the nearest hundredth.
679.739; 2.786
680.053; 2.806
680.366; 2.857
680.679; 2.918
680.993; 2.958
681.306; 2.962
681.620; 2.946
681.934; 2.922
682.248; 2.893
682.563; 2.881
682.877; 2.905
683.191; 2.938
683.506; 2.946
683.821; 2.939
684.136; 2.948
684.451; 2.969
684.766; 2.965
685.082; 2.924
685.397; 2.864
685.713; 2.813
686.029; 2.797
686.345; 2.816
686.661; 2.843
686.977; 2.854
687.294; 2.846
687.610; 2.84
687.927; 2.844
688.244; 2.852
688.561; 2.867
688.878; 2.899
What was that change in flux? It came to 0.14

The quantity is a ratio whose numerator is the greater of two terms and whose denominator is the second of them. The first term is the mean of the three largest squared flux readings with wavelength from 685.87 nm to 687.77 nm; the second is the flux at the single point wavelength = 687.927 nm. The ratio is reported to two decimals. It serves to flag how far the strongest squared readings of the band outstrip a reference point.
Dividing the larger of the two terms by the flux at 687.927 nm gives 2.85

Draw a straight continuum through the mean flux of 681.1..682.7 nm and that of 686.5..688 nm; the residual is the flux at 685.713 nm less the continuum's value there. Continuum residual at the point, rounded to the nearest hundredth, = -0.05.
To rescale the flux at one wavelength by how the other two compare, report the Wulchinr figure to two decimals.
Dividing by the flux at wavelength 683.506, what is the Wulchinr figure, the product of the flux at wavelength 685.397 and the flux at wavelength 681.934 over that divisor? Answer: 2.84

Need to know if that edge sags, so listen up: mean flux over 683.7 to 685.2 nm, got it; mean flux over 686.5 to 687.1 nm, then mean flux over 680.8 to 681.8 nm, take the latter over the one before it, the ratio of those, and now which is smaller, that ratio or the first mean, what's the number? 1.04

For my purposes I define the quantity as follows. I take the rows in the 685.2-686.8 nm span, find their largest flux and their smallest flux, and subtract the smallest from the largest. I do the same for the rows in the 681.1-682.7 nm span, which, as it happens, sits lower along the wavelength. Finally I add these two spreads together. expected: 0.148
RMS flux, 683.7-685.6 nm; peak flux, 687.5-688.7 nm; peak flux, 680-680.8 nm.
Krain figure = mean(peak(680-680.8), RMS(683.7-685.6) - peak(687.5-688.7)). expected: 1.49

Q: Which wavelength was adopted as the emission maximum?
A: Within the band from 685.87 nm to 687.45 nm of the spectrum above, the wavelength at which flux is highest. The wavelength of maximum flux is 686.977 nm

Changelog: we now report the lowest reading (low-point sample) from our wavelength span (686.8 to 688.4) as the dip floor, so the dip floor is 2.84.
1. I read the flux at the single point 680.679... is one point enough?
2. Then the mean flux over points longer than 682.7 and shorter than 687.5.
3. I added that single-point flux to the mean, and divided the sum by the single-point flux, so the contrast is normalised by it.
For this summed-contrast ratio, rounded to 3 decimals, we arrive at 1.991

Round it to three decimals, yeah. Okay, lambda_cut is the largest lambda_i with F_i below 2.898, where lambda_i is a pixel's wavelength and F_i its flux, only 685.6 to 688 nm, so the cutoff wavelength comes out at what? 687.927 nm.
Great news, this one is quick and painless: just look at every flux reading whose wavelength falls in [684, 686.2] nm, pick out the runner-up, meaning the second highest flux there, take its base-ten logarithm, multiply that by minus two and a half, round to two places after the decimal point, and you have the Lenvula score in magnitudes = -1.18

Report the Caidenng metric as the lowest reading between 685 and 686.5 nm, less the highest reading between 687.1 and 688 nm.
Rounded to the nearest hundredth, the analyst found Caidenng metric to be -0.05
